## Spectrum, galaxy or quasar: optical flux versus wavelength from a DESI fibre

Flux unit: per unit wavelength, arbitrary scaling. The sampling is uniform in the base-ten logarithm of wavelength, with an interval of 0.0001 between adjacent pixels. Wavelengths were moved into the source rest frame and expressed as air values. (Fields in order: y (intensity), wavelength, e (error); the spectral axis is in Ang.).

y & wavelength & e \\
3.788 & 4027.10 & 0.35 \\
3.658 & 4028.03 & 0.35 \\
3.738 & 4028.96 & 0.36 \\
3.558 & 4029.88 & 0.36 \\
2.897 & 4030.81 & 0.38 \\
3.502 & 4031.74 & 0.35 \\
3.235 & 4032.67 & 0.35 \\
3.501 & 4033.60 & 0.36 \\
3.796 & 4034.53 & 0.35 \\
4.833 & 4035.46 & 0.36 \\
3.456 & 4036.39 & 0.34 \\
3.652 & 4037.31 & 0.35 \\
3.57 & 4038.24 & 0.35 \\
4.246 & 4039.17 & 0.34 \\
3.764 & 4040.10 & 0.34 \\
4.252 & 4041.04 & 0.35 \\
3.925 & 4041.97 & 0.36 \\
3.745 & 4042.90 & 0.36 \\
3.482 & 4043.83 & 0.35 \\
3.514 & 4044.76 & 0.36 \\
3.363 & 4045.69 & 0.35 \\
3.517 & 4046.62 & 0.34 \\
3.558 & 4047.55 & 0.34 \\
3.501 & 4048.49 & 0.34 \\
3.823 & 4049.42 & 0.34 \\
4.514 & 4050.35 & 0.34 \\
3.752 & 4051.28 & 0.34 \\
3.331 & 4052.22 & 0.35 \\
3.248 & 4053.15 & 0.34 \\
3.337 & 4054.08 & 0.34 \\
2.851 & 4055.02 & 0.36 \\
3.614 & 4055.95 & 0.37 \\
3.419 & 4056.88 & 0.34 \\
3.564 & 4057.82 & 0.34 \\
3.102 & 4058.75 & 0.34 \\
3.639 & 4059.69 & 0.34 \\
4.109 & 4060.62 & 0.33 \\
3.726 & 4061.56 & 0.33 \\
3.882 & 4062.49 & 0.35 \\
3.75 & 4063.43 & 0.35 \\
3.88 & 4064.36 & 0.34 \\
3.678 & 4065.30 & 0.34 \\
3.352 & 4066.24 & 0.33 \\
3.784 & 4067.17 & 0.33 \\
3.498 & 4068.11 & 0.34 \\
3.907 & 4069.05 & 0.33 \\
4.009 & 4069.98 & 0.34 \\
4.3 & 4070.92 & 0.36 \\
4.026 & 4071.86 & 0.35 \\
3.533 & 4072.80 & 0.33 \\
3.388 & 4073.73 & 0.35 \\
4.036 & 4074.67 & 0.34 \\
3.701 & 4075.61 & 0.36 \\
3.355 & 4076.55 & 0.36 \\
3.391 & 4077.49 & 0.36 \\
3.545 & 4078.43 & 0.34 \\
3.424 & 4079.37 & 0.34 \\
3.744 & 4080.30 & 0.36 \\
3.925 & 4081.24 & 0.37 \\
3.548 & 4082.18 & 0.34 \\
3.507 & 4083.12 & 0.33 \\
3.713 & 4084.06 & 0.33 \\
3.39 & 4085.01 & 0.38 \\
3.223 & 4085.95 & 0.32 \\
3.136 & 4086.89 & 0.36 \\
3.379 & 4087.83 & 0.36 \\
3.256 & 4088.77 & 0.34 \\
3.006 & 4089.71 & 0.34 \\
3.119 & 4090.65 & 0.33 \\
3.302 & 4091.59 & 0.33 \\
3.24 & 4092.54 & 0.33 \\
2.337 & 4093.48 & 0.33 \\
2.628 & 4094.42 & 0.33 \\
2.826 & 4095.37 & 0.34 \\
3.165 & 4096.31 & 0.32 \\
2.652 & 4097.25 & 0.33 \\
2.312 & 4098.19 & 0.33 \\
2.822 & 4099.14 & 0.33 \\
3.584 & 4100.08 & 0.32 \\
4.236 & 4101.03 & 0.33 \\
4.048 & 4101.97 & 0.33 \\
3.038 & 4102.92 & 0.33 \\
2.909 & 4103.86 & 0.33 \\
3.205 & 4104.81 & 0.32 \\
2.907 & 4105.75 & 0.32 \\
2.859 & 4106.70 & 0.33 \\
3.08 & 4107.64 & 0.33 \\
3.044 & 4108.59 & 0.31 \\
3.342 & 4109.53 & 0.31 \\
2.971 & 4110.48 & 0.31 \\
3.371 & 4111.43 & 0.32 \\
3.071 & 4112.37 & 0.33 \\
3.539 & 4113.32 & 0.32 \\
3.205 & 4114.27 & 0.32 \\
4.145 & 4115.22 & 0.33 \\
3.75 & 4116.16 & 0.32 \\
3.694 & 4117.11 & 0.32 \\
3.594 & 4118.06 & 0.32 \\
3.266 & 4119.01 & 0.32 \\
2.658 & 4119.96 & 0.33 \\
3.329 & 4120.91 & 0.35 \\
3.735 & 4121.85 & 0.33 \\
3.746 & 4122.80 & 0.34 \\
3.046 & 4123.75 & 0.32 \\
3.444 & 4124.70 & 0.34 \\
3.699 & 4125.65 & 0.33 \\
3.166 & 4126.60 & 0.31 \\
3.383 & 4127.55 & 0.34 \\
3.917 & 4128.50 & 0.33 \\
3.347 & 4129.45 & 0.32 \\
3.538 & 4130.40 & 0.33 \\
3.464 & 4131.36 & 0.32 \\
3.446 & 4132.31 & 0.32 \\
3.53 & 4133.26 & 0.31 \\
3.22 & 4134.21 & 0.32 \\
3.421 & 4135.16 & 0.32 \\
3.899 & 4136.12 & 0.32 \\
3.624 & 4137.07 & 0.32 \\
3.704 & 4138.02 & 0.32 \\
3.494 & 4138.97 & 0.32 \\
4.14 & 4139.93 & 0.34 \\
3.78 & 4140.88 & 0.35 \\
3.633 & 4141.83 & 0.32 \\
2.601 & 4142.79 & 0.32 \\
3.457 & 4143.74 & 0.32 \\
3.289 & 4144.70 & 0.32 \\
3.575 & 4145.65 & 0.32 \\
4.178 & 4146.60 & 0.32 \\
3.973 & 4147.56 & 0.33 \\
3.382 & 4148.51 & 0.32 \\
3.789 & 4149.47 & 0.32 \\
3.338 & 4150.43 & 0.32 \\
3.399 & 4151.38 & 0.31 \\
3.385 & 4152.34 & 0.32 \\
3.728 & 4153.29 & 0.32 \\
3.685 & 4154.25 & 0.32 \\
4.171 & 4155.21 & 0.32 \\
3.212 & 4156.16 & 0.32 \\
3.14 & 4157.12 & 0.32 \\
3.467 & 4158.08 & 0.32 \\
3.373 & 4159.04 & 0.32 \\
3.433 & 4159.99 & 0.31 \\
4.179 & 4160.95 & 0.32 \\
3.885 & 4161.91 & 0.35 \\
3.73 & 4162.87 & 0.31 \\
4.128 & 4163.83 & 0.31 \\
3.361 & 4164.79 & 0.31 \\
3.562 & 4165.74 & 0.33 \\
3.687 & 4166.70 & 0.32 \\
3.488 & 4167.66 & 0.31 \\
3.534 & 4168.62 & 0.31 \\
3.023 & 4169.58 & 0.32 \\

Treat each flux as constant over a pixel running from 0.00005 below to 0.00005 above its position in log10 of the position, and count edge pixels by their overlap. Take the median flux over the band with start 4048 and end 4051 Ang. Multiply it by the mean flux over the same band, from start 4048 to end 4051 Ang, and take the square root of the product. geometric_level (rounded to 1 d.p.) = 3.9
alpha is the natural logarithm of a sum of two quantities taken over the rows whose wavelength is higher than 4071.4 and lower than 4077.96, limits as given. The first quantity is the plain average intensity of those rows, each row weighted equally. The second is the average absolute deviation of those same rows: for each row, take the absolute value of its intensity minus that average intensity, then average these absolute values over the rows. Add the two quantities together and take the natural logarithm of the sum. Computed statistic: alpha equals 1.36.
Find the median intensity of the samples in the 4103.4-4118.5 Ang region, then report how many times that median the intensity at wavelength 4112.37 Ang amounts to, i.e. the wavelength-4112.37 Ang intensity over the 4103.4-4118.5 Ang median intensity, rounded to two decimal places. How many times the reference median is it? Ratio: 0.96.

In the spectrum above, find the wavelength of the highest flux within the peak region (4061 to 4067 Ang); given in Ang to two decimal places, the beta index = 4062.49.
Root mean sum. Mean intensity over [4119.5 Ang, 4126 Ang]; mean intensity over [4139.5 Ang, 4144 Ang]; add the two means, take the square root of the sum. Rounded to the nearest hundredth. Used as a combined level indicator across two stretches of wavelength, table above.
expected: 2.63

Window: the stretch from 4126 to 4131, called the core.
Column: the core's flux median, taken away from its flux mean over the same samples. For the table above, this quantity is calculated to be 0.09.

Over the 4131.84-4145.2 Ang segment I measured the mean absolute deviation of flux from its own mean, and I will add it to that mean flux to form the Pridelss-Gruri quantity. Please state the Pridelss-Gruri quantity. 3.76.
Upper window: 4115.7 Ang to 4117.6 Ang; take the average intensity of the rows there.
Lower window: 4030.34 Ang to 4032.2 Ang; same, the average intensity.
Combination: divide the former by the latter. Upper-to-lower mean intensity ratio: 1.16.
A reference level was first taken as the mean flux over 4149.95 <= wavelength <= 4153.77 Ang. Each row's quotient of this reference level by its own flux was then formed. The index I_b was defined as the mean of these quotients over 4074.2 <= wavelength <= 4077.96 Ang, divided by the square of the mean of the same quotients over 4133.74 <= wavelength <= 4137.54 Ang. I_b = 1.00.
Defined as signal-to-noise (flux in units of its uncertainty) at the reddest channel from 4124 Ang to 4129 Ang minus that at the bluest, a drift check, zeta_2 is 1.7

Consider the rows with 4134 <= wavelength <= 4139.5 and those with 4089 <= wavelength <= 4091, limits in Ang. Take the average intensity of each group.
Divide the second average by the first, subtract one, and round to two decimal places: -0.14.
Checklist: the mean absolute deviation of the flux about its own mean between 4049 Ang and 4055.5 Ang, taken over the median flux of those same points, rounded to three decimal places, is 0.123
